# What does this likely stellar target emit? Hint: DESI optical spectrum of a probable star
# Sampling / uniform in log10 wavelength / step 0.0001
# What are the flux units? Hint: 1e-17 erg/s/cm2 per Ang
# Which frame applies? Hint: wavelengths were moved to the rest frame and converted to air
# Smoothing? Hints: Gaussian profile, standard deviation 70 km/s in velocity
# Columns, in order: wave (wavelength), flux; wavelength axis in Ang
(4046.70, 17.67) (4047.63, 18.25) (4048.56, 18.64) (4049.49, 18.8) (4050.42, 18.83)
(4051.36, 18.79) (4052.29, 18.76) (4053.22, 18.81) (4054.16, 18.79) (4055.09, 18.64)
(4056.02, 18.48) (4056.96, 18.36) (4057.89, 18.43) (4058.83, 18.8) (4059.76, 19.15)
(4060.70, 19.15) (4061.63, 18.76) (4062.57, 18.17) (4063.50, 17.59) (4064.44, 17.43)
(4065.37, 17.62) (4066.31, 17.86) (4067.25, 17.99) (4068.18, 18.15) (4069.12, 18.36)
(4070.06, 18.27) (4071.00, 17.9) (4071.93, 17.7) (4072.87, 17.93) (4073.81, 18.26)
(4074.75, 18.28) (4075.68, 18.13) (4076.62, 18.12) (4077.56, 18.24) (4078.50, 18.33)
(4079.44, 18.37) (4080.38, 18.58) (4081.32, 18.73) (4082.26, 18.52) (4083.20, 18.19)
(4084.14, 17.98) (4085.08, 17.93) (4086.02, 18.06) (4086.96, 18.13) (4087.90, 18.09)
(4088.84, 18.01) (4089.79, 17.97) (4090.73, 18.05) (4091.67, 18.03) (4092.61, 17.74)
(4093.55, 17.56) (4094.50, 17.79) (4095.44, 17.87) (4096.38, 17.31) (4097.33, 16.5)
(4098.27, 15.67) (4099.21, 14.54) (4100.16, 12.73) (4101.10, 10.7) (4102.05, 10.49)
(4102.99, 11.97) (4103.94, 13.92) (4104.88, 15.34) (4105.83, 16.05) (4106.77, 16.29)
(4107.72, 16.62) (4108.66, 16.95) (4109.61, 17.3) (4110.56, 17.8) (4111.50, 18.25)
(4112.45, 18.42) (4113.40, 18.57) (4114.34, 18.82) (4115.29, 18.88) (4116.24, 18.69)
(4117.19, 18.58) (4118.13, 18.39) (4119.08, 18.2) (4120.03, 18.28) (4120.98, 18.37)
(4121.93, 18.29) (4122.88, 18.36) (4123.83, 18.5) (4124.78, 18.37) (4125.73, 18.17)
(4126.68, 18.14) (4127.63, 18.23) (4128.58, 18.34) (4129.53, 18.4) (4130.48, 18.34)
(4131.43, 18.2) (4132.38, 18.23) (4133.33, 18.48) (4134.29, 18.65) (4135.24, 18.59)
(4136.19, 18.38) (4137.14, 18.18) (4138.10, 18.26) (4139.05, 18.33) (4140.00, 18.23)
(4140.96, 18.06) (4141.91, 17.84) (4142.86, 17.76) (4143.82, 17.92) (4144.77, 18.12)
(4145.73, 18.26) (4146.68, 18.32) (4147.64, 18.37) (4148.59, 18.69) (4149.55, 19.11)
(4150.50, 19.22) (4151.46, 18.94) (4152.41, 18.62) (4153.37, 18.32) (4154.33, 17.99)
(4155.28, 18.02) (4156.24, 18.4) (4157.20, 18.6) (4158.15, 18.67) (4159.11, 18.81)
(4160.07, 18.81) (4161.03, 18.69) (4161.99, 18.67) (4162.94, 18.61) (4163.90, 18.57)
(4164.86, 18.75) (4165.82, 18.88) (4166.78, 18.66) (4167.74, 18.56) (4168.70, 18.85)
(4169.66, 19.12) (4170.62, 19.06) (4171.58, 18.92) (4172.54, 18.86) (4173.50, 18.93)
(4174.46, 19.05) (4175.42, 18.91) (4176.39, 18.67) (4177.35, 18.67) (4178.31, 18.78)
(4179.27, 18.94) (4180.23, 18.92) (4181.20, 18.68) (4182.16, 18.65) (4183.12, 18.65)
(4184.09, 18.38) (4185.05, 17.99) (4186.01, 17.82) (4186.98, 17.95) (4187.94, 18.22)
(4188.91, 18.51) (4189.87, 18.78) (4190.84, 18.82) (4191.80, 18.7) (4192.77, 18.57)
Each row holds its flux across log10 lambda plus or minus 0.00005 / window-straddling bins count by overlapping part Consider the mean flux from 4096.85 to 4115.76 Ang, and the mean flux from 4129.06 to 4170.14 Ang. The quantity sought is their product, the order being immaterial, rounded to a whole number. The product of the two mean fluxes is 292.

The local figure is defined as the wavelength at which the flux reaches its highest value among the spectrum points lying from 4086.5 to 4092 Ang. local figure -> 4086.96 Ang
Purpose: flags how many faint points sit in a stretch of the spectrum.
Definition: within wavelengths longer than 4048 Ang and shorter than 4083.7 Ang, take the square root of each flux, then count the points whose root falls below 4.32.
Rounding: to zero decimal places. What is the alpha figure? 27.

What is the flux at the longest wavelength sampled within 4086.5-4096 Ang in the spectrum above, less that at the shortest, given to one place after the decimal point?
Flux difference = -0.3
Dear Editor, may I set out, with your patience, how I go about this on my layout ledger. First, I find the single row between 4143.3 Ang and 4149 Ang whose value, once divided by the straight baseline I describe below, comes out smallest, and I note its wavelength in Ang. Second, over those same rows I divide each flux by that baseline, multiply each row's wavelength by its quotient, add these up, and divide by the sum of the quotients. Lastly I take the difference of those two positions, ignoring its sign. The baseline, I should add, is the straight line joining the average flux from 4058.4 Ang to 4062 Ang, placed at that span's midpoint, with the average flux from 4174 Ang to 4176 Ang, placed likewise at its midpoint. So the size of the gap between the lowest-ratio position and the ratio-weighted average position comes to 2.4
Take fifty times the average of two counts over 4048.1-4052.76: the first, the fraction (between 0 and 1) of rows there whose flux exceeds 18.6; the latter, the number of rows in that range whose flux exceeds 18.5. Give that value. 150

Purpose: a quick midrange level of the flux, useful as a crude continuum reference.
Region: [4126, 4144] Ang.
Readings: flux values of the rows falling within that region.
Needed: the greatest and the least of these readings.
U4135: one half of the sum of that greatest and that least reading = 18.2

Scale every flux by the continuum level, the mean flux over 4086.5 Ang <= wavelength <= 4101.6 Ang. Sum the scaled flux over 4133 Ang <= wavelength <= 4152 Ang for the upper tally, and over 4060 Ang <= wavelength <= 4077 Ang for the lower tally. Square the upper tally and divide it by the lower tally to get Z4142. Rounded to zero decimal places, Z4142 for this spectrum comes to 25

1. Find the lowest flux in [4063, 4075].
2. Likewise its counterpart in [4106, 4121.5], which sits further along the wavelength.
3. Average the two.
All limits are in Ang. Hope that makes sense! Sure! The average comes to 16.86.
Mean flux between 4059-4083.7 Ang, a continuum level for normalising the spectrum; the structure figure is 18.2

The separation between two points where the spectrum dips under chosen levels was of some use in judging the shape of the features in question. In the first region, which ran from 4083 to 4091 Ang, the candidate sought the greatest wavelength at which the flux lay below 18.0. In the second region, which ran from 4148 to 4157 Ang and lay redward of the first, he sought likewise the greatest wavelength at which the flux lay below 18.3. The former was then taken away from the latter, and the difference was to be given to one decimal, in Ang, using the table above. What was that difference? 65.5 Ang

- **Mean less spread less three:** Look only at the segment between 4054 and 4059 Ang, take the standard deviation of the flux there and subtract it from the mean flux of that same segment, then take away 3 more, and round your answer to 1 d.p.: 15.4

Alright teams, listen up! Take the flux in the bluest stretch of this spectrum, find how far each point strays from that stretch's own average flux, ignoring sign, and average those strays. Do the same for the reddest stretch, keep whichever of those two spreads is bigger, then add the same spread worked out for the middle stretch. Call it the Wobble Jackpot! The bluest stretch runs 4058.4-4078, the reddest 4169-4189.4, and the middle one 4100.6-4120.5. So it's 2.4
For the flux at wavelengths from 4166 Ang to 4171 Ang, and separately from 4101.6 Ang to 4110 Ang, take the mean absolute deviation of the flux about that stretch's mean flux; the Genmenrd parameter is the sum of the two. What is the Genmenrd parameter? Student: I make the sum 2.1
